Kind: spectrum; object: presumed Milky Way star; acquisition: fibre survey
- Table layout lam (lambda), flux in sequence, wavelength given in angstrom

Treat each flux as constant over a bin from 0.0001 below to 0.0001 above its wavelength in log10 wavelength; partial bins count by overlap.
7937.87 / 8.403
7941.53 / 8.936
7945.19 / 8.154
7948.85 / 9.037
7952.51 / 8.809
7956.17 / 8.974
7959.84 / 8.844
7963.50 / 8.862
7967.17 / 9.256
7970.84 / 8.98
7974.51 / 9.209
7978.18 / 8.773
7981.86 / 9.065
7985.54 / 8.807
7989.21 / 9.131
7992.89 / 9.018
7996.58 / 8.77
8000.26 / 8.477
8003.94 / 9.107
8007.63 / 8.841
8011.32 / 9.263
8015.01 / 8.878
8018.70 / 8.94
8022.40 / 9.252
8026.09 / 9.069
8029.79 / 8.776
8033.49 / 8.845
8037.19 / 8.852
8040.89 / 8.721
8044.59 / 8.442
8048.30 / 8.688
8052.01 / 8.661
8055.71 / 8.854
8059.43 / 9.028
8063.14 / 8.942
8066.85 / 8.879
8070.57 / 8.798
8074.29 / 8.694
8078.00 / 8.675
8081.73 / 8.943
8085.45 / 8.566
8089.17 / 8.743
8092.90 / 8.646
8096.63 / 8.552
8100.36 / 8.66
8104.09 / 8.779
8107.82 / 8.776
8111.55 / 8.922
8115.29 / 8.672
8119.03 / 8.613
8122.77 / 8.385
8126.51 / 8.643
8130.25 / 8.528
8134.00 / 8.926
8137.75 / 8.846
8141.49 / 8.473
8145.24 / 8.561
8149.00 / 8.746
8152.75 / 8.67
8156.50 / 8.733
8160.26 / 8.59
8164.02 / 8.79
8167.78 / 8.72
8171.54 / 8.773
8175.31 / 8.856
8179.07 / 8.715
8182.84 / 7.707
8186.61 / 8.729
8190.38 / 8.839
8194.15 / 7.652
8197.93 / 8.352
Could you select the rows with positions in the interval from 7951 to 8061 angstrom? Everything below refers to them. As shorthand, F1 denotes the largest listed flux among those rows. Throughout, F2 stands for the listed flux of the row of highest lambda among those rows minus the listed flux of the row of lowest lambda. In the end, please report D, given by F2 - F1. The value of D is -9.04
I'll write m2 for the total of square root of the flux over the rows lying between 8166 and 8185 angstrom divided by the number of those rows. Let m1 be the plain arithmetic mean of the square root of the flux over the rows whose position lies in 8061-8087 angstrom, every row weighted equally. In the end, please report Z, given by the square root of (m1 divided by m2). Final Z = 1.01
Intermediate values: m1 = 2.96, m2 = 2.92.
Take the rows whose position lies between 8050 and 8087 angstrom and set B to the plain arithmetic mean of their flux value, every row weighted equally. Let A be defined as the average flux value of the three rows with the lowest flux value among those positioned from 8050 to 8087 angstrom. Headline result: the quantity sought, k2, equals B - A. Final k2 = 0.17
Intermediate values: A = 8.63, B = 8.80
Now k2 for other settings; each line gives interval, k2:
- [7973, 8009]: 0.25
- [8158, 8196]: 0.55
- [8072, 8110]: 0.12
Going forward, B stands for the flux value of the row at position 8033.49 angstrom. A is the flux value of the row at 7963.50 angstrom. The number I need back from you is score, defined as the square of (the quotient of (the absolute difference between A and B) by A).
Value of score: 0.0000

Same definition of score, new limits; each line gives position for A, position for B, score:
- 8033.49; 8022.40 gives 0.0021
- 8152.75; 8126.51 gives 0.0000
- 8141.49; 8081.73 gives 0.0031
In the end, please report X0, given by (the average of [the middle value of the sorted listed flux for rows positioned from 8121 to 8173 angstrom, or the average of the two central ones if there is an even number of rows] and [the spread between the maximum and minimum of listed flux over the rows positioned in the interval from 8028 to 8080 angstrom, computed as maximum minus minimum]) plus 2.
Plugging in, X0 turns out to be 6.64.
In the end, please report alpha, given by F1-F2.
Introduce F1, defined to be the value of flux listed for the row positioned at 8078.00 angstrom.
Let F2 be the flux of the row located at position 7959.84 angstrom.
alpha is -0.17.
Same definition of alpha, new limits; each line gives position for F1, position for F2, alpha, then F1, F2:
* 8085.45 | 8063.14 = -0.38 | 8.566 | 8.942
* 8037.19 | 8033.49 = 0.01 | 8.852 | 8.845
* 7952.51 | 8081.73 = -0.13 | 8.809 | 8.943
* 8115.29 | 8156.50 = -0.06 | 8.672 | 8.733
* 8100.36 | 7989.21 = -0.47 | 8.66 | 9.131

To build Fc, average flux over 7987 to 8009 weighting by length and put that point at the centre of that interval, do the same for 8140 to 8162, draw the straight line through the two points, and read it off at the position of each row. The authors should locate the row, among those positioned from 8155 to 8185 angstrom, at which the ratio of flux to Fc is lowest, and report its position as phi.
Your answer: 8182.84 angstrom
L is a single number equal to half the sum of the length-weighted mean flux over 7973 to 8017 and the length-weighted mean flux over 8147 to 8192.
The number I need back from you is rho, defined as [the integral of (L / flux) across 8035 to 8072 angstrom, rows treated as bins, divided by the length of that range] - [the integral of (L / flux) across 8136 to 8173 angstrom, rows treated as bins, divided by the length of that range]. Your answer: -0.01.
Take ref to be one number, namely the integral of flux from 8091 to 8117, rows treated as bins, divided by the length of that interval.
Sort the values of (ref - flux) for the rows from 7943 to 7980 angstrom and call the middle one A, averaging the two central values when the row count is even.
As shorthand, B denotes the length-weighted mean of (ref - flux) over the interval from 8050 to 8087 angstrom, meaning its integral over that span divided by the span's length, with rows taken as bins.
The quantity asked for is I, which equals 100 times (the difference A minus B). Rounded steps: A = -0.20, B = -0.09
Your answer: -11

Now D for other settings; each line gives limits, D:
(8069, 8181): -9.03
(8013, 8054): -9.47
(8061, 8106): -9.11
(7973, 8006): -9.31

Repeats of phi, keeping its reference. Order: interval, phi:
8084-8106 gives 8085.45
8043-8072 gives 8044.59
